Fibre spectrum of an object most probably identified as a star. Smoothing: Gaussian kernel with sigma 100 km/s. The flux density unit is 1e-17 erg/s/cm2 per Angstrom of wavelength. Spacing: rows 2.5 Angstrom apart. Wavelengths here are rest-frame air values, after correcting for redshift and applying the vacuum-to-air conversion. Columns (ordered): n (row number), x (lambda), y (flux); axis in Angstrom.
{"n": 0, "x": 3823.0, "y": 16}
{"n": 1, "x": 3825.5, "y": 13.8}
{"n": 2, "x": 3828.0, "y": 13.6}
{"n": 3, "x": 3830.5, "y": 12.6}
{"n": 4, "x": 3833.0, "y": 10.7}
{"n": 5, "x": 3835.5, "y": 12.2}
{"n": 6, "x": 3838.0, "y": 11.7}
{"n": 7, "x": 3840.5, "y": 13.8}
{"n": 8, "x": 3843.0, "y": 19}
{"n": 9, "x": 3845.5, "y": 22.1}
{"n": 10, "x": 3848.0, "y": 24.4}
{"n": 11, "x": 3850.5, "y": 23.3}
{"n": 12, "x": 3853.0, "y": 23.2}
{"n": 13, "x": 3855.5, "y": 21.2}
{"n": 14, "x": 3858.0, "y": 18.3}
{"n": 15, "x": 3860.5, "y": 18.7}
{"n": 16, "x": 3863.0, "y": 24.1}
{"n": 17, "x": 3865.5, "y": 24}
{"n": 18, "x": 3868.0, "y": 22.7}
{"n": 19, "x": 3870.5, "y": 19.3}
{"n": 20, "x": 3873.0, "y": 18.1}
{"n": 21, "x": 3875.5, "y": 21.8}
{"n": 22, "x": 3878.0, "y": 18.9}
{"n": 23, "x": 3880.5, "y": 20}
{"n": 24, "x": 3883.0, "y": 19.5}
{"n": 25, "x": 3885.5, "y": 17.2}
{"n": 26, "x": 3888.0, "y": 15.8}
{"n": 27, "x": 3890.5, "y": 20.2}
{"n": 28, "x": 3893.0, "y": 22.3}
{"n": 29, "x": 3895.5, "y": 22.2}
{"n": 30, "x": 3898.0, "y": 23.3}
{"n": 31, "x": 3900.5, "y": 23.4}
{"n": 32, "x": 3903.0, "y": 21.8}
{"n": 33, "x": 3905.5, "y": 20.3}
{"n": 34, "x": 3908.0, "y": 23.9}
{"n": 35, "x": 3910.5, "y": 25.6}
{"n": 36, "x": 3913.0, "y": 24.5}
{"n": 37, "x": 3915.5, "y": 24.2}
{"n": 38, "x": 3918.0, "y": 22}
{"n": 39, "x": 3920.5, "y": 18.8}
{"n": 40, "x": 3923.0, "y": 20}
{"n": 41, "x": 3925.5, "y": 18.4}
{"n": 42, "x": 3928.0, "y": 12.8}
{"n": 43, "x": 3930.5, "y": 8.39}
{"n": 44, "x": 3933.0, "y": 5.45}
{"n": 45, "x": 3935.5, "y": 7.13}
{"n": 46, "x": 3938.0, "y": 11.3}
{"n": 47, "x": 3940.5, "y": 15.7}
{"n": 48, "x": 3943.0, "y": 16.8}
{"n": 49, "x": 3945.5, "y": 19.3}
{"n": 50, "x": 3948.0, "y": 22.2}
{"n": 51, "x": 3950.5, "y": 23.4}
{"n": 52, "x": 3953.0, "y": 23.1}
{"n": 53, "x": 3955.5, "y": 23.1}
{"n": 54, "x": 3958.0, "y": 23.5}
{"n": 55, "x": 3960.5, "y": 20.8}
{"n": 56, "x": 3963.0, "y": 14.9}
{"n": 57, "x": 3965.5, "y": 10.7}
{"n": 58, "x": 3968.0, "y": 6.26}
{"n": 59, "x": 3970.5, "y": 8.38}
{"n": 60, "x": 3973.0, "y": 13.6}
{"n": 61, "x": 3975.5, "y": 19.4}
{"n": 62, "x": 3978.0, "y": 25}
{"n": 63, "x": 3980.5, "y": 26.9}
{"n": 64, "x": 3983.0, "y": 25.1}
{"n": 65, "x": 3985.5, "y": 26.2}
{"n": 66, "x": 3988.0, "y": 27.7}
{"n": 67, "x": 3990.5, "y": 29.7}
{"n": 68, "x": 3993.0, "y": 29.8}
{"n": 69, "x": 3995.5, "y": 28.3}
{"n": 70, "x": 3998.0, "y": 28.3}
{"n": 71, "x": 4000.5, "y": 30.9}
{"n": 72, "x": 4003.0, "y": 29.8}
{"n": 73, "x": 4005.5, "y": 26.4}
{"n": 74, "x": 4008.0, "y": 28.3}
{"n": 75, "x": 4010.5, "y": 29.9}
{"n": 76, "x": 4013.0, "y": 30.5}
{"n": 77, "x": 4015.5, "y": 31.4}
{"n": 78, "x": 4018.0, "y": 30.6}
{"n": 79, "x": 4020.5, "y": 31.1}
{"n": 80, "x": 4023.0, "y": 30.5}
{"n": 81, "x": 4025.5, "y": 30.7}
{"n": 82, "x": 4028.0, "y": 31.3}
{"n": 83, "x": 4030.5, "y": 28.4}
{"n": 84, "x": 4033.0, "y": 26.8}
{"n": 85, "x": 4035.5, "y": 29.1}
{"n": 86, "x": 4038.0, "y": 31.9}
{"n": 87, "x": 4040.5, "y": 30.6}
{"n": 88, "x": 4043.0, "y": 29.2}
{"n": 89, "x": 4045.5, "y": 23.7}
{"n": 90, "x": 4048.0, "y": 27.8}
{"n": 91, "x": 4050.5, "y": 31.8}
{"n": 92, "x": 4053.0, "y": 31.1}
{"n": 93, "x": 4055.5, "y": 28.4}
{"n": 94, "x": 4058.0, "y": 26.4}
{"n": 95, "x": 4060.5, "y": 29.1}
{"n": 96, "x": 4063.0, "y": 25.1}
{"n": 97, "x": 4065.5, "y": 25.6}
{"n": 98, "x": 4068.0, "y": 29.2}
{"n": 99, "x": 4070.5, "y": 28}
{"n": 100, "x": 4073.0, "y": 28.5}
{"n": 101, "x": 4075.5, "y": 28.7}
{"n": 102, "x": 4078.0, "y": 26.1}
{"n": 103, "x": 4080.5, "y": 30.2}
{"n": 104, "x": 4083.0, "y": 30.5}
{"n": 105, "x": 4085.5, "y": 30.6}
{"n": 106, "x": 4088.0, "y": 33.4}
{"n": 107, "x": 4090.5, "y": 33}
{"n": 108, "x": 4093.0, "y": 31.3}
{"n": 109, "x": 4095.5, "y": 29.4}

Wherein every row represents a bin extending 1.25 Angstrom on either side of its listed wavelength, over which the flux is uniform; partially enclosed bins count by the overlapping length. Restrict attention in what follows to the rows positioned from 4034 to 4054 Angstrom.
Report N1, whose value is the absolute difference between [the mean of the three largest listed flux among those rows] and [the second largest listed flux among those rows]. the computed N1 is 0.20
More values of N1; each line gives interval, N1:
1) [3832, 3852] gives 0.03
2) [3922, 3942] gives 0.37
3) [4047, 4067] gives 0.43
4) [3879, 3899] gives 0.30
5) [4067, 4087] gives 0.07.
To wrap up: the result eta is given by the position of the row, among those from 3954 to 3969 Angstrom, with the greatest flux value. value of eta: 3958.0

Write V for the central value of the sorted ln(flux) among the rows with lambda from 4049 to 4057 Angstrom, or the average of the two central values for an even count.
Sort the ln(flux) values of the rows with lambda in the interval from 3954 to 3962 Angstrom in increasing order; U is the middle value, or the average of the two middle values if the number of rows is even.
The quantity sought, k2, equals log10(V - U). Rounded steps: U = 3.14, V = 3.44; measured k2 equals -0.53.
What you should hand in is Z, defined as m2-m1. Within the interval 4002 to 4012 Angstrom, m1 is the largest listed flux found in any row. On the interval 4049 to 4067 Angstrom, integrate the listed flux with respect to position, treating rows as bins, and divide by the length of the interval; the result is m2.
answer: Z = -2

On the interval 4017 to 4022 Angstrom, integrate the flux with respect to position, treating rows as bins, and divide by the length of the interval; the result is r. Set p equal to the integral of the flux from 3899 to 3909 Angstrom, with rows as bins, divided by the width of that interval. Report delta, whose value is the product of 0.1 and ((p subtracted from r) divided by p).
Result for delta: 0.04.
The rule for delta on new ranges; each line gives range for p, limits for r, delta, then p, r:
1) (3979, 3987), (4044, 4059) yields 0.01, 26.1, 28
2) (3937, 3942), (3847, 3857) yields 0.07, 13.8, 23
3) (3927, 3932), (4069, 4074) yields 0.18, 10.2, 28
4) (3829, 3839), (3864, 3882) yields 0.07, 11.8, 21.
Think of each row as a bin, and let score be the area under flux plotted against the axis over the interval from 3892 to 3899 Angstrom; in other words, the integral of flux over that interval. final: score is 158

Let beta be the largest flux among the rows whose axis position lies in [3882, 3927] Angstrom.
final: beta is 25.6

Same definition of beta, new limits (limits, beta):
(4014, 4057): 31.9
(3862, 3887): 24.1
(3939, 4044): 31.9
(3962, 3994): 29.8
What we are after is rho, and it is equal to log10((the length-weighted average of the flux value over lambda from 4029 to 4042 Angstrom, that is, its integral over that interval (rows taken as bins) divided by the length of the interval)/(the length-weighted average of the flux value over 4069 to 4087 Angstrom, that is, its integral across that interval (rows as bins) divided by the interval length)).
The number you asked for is 0.01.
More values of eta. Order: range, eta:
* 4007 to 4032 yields 4015.5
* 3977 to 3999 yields 3993.0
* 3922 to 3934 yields 3923.0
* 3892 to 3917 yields 3910.5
